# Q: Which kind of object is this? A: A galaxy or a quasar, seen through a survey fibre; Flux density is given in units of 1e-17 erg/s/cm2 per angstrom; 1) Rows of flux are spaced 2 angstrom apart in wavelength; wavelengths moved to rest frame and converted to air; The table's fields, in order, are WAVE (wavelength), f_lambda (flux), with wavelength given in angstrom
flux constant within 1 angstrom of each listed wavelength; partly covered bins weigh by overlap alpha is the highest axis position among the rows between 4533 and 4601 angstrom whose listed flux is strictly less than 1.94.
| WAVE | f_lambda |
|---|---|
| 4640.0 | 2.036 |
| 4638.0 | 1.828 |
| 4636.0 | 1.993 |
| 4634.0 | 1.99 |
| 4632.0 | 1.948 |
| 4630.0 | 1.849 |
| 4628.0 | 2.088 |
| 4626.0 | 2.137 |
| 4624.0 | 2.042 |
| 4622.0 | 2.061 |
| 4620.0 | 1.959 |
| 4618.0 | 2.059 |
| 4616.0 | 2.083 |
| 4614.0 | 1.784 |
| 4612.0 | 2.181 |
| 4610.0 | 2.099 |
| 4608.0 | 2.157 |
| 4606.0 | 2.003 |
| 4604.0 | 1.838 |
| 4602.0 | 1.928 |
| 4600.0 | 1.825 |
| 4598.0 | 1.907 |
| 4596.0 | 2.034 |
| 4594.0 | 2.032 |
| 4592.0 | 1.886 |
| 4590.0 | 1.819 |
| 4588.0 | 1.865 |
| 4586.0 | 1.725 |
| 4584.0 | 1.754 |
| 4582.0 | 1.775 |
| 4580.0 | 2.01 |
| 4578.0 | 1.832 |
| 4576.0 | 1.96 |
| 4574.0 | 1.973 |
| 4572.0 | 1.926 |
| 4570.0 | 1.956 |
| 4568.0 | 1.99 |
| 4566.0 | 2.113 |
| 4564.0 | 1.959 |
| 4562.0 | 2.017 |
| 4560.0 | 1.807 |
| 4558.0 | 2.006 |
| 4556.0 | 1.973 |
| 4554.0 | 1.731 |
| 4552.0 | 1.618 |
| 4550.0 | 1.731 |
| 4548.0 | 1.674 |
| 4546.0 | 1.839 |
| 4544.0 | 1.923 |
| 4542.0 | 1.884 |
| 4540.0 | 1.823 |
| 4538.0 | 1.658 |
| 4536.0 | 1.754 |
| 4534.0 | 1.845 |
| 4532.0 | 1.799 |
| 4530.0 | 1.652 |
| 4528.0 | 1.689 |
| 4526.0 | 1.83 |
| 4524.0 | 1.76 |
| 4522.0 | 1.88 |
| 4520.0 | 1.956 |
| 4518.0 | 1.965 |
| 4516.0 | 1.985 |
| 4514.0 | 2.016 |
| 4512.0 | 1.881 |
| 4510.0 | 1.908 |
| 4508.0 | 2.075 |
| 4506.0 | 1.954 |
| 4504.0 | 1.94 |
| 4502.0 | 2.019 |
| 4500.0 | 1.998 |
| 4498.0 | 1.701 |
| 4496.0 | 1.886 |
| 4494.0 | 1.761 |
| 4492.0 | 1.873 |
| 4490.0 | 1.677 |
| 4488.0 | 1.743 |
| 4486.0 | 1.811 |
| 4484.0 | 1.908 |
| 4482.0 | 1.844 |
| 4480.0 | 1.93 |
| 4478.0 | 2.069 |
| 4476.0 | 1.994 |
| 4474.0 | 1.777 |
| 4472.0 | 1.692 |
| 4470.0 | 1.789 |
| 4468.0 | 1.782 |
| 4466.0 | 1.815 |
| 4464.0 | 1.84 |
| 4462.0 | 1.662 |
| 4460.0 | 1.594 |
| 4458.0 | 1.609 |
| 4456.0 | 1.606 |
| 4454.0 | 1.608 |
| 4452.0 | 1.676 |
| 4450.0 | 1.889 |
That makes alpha 4600.0 angstrom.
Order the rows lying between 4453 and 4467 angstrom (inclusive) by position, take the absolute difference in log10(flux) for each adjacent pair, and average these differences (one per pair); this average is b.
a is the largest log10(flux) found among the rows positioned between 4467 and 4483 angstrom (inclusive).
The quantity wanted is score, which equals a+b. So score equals 0.328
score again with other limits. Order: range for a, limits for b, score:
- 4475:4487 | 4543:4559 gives 0.344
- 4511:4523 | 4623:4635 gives 0.327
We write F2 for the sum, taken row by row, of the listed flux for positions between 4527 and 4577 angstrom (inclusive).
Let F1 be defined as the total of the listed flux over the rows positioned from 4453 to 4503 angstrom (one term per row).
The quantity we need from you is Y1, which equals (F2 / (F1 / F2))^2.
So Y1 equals 2271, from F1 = 45.0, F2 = 46.3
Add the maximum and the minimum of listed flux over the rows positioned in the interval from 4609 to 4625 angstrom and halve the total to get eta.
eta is 1.98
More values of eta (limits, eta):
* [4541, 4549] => 1.80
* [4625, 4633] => 1.99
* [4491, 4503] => 1.86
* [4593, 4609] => 1.99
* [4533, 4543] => 1.77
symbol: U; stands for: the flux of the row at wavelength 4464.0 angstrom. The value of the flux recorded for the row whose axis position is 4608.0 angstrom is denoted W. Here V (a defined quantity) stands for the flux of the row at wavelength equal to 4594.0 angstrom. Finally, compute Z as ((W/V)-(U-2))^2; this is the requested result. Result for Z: 1.5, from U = 1.84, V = 2.032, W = 2.157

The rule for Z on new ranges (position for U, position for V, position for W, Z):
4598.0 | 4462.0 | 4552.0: 1.1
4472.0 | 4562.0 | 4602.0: 1.6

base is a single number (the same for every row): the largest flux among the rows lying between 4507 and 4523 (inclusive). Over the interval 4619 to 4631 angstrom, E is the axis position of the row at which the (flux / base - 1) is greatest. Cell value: 4626.0 angstrom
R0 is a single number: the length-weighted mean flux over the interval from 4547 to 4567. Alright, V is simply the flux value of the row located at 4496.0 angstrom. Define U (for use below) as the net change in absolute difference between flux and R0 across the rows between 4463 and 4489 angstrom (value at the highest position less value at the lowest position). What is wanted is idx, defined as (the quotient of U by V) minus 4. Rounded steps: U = 0.10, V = 1.886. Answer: -3.95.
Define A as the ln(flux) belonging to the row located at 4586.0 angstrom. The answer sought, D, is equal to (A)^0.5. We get 0.74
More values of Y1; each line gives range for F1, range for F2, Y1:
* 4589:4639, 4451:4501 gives 1619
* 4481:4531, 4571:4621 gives 2518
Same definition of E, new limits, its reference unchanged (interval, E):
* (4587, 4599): 4596.0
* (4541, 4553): 4544.0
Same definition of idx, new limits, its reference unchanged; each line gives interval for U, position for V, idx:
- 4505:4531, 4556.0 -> -3.94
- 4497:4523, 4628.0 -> -4.07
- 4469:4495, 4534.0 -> -3.98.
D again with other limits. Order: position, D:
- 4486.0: 0.77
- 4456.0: 0.69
